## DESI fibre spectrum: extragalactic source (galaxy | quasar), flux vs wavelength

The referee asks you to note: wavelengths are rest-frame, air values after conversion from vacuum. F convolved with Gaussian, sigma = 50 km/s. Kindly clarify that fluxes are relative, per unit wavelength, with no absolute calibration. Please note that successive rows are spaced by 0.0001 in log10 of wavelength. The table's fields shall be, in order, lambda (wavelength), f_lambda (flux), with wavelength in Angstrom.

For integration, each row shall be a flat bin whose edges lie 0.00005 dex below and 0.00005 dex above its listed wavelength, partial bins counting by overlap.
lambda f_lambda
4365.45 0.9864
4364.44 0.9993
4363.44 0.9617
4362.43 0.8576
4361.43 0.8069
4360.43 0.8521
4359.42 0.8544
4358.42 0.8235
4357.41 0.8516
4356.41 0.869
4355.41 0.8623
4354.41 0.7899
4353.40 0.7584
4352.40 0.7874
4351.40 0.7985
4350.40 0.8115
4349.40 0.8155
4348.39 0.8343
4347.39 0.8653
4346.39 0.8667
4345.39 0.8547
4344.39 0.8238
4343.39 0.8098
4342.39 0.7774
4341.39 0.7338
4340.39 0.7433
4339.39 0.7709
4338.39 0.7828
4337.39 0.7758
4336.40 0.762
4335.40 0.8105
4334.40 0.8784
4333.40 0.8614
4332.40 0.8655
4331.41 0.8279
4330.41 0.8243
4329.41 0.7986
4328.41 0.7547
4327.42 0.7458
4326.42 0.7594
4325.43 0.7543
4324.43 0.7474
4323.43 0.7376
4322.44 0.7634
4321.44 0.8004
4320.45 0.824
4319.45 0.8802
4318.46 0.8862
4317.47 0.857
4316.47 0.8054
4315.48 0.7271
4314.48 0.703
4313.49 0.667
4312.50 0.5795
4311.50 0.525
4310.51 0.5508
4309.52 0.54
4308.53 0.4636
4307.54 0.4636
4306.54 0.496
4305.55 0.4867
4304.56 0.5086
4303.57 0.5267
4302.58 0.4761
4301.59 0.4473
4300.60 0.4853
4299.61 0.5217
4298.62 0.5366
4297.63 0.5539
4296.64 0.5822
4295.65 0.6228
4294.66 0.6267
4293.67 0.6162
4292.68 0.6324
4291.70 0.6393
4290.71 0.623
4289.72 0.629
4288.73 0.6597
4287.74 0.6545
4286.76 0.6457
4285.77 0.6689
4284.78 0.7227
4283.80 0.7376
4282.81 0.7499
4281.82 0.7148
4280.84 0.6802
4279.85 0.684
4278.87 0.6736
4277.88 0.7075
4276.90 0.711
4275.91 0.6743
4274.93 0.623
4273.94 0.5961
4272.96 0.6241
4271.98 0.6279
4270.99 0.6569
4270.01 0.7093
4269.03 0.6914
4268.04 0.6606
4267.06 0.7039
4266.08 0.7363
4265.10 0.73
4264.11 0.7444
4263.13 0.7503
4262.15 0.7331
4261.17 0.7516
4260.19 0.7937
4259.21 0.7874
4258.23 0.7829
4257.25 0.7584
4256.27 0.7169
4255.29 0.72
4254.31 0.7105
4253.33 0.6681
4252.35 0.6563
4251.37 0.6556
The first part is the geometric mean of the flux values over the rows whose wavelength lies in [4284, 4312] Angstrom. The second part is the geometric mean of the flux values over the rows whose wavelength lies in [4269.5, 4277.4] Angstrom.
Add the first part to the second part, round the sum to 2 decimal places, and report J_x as 1.21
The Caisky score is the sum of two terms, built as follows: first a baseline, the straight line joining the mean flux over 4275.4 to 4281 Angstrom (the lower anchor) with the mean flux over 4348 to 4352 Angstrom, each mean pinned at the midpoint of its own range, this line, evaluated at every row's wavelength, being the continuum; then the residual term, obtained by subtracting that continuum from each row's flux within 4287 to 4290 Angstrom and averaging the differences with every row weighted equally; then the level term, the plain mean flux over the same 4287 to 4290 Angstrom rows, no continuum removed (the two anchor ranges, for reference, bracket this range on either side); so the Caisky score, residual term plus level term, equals 0.6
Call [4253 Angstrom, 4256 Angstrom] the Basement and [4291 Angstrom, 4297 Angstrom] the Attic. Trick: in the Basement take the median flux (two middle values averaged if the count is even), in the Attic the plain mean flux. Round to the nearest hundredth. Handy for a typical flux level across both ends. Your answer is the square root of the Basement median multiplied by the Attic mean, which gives 0.66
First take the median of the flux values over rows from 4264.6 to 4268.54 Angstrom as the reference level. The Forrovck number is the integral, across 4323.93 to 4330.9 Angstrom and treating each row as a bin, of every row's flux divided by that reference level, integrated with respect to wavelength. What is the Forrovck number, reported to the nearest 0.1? 7.5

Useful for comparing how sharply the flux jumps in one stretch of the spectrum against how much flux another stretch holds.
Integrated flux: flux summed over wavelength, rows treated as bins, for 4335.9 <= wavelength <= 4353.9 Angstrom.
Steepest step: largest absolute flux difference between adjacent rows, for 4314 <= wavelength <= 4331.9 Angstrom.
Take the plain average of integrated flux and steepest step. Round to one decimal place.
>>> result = 7.2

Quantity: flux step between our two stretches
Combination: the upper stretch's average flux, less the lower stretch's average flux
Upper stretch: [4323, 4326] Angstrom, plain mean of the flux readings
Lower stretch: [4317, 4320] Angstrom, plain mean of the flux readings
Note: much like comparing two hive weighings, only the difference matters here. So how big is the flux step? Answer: -0.13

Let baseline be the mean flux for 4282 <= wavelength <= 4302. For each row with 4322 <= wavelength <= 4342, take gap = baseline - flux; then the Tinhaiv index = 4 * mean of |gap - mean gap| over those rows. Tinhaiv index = 0.149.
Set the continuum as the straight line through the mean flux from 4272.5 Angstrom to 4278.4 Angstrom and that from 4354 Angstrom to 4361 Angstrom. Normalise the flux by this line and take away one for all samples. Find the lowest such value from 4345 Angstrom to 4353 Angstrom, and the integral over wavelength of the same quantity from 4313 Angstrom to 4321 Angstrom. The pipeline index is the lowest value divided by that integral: -0.12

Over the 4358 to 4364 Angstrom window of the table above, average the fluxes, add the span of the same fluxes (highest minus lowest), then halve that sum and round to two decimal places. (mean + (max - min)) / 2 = 0.51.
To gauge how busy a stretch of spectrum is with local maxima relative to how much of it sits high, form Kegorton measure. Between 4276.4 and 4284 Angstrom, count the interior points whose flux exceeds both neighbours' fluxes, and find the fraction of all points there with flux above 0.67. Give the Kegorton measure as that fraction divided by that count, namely 0.50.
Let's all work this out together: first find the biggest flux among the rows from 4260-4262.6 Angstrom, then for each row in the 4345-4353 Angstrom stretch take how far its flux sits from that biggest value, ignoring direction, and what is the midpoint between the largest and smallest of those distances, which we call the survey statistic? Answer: 0.039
